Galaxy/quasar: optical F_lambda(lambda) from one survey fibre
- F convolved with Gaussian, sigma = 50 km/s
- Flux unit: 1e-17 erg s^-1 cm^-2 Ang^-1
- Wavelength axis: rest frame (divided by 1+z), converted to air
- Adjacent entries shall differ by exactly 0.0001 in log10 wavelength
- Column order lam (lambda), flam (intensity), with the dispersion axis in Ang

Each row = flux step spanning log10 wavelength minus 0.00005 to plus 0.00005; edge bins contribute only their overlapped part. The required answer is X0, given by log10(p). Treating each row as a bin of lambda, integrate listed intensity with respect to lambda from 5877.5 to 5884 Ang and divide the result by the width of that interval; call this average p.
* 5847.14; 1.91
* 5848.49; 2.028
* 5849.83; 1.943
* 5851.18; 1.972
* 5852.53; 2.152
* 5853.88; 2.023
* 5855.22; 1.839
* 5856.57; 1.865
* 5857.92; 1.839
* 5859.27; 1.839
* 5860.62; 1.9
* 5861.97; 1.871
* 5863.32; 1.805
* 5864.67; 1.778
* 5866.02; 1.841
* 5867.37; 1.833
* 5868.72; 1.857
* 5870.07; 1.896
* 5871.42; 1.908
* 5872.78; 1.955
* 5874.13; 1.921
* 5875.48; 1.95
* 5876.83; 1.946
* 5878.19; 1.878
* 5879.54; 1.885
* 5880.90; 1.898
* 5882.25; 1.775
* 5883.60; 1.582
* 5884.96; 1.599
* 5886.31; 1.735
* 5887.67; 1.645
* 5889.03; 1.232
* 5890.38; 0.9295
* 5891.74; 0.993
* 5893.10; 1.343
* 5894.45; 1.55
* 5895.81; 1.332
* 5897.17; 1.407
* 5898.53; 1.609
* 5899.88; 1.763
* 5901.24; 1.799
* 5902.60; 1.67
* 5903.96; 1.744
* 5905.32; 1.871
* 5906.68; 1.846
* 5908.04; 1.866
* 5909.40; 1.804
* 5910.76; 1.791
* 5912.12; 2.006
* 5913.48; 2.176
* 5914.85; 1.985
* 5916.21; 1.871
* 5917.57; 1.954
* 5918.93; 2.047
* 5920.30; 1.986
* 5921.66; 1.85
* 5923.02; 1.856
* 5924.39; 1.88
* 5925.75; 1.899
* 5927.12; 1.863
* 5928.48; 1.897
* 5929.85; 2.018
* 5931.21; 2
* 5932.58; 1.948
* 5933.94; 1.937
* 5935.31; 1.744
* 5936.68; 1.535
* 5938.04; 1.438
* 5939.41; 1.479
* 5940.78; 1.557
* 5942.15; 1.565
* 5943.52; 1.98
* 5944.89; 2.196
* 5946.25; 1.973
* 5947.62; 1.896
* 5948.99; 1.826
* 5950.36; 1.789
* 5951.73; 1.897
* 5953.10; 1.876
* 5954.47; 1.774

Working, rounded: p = 1.81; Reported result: 0.258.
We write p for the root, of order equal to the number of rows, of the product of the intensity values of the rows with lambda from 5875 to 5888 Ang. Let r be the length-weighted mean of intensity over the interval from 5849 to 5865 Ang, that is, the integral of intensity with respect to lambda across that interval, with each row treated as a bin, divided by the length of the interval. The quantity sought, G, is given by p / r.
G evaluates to 0.94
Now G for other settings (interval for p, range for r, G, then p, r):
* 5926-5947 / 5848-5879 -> 0.94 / 1.79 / 1.91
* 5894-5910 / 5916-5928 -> 0.88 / 1.68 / 1.91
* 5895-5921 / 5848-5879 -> 0.95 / 1.81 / 1.91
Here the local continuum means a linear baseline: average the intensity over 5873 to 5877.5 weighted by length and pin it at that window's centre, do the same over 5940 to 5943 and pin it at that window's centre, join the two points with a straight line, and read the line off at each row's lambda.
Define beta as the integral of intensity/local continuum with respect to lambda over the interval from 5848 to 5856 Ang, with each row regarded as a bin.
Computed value 7.69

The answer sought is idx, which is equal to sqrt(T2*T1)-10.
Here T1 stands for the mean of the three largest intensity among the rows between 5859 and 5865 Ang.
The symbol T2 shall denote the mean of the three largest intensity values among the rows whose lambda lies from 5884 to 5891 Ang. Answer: -8.24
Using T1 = 1.87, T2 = 1.7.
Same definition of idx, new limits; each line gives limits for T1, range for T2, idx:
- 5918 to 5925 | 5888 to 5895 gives -8.35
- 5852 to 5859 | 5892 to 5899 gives -8.25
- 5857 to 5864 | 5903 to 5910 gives -8.13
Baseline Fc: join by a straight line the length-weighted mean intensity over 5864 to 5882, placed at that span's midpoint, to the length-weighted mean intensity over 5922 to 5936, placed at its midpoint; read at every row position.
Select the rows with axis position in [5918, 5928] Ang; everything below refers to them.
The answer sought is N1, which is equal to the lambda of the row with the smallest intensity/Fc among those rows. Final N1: 5921.66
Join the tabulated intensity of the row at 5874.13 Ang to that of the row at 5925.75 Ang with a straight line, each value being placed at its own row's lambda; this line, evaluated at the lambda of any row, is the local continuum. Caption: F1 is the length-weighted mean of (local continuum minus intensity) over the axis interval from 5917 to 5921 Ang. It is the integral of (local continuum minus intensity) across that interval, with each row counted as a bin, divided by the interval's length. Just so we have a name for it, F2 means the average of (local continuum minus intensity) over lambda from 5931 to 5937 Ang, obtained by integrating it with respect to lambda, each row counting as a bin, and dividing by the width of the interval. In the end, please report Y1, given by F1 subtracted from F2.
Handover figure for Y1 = 0.15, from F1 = -0.09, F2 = 0.06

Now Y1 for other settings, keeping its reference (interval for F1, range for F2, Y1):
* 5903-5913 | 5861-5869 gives 0.03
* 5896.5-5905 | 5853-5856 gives -0.25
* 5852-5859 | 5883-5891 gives 0.46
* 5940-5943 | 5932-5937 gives -0.22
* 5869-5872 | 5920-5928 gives -0.01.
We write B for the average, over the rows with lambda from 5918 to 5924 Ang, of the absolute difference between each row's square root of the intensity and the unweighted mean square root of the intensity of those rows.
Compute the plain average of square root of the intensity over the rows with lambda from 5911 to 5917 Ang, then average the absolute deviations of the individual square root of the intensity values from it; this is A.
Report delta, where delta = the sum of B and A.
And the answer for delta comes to 0.06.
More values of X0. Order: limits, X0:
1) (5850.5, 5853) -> 0.312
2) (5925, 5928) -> 0.275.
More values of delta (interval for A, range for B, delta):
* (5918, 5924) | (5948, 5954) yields 0.04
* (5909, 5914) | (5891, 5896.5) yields 0.12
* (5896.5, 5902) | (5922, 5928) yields 0.06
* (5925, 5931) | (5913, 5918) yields 0.05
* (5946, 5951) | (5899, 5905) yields 0.04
